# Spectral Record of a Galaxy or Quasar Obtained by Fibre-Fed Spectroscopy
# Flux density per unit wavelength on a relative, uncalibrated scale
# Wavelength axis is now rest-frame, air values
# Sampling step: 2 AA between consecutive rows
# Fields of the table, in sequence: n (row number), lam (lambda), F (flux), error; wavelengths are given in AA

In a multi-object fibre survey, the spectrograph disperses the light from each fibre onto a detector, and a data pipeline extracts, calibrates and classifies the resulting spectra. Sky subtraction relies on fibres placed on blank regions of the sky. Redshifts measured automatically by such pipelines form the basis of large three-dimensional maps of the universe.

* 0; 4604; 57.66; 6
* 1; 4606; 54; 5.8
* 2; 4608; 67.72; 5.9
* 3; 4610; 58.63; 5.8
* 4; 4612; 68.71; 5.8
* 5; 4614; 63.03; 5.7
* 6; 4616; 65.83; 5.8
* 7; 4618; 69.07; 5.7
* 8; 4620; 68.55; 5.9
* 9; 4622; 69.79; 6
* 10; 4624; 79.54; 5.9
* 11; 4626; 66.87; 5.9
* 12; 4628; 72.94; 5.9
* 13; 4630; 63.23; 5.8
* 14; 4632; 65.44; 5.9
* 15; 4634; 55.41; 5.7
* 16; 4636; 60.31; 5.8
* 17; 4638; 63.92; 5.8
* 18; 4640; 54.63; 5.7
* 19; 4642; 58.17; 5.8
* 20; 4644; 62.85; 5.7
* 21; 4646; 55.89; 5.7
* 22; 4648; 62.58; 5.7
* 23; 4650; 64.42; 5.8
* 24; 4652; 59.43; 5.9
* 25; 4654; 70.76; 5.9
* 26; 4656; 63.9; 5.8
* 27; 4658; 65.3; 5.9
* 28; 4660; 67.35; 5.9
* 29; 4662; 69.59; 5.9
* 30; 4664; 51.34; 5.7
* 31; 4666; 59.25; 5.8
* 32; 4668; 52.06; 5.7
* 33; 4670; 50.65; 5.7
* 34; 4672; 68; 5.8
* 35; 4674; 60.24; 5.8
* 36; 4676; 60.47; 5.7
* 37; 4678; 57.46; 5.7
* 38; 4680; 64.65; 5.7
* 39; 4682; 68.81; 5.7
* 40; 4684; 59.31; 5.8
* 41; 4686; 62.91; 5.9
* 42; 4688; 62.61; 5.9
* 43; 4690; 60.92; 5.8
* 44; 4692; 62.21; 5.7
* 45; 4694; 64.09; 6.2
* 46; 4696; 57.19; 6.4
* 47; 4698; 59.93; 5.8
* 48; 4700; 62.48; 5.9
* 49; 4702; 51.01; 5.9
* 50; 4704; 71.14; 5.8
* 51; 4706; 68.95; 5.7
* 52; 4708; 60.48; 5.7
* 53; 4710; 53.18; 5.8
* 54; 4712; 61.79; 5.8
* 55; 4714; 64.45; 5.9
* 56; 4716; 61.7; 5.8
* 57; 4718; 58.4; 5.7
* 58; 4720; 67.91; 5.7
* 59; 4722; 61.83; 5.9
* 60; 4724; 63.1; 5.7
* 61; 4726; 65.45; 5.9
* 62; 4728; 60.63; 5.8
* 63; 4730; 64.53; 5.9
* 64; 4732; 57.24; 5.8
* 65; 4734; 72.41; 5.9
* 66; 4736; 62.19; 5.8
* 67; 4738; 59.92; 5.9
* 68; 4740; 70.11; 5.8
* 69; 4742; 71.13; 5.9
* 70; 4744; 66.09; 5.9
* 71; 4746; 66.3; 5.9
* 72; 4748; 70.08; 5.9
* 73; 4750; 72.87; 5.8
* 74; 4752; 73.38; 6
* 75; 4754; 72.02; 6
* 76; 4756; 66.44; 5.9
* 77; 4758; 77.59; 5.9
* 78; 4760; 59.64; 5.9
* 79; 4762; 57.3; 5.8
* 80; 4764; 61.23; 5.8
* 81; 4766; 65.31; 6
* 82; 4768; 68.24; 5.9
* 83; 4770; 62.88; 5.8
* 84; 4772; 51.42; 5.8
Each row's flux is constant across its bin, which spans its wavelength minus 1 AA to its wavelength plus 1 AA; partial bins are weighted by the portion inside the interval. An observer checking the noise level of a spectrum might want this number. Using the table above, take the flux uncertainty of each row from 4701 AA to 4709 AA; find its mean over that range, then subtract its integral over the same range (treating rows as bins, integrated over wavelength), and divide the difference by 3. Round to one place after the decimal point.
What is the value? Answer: -13.5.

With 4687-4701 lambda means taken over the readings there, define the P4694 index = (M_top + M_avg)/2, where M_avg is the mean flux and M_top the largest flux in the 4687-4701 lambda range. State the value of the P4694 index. 63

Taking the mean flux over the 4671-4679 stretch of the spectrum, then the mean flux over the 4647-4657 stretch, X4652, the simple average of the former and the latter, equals 62.9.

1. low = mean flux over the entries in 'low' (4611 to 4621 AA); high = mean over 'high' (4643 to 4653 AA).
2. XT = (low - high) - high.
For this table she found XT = -55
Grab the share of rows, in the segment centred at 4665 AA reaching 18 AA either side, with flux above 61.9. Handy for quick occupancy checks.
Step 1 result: 0.56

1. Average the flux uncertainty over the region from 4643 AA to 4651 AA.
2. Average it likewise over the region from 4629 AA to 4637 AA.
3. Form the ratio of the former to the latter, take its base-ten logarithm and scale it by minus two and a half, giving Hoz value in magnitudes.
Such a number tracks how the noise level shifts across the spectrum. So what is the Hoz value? 0.01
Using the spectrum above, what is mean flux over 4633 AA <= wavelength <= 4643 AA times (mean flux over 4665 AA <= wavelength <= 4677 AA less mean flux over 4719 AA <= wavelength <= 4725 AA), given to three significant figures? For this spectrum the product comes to -341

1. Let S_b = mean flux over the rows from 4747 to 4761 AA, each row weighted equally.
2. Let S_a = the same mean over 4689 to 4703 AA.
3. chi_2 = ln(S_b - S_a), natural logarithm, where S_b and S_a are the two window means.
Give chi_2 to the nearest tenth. 2.4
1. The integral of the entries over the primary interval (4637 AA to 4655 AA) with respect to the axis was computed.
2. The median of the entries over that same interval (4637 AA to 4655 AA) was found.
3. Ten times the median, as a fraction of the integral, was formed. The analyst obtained 0.566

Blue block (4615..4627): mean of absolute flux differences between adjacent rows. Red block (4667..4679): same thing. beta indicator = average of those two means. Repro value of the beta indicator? 5.7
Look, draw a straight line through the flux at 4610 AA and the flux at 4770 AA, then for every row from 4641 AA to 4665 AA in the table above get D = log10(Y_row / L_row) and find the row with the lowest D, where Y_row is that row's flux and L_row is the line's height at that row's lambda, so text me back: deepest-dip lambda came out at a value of 4664 AA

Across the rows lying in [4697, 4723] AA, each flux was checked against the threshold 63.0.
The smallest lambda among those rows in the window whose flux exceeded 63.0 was 4704 AA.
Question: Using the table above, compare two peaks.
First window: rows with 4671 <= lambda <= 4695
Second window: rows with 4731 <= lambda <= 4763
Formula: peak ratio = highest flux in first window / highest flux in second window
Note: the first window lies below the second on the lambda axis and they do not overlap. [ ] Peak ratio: 0.89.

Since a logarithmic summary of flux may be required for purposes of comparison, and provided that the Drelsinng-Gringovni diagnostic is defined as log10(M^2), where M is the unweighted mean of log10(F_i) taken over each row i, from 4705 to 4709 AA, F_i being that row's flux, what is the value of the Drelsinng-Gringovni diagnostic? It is 0.515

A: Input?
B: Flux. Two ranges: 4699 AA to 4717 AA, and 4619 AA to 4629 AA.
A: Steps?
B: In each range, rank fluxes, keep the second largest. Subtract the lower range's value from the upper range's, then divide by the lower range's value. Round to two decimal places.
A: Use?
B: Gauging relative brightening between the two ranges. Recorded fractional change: -0.05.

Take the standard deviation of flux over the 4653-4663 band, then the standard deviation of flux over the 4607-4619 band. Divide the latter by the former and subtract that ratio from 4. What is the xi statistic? 2.6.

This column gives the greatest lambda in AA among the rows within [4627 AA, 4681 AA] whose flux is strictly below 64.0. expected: 4678 AA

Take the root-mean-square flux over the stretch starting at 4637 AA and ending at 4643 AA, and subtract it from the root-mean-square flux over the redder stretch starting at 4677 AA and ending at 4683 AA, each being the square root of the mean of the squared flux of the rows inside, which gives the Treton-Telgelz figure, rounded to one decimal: 4.8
